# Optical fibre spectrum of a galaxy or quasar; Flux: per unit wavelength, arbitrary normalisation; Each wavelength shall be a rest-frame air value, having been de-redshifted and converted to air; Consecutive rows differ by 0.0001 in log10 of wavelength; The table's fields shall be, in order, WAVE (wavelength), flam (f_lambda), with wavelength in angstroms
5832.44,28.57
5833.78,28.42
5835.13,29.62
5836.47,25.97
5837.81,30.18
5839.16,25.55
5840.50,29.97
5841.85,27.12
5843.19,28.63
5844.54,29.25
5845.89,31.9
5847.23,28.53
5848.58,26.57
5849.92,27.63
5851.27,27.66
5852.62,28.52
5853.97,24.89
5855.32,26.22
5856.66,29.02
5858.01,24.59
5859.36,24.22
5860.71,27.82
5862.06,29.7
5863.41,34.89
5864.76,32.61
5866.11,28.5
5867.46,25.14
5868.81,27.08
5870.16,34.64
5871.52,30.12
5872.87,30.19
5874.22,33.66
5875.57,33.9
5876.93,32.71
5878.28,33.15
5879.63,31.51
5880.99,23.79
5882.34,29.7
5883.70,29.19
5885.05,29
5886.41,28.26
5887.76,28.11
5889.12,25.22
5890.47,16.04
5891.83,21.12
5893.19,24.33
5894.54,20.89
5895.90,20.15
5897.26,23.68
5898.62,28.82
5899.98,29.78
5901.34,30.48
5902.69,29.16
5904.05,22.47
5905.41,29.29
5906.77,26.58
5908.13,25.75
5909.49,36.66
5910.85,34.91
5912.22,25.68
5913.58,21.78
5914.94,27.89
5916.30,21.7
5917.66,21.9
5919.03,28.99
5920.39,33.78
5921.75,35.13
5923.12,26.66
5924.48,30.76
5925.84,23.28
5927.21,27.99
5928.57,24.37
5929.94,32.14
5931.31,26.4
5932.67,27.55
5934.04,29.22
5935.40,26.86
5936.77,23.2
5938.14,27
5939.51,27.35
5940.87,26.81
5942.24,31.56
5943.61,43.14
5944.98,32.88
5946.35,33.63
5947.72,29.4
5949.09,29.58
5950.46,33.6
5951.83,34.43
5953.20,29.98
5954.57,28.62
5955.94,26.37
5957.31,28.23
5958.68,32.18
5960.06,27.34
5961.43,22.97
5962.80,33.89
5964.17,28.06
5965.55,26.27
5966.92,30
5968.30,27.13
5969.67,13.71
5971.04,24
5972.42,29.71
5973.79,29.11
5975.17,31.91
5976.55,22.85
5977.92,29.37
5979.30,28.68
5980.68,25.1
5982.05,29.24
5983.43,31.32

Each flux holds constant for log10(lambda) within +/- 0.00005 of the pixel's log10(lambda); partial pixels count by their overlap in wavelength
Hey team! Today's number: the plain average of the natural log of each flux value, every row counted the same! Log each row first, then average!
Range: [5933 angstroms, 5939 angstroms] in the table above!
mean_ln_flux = 3.28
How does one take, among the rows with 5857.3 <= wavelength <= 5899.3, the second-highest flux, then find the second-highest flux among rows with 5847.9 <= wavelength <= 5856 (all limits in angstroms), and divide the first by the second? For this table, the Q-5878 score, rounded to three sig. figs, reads 1.25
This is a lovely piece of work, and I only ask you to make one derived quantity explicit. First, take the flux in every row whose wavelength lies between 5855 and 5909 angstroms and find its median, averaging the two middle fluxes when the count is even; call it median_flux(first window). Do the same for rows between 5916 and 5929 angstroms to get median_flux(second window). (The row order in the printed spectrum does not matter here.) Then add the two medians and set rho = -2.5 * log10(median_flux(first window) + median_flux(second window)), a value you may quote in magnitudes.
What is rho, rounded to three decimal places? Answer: -4.370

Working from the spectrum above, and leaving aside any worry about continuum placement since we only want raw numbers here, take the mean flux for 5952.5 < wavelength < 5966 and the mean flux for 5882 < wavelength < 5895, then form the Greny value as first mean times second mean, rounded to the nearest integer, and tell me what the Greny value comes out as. 715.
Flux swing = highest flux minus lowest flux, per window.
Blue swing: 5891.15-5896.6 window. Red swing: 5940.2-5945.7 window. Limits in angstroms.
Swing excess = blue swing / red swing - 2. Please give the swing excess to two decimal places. -1.74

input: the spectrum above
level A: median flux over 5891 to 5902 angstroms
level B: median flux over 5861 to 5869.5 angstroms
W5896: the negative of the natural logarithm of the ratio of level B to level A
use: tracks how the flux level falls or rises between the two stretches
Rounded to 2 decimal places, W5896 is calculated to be -0.19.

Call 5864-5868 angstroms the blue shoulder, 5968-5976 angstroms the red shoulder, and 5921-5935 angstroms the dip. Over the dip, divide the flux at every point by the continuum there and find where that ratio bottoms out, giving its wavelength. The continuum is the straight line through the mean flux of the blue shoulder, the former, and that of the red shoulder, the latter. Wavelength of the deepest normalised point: 5925.84 angstroms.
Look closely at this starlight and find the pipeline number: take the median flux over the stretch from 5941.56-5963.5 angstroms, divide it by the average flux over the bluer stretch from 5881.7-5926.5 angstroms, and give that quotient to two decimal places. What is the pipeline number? 1.14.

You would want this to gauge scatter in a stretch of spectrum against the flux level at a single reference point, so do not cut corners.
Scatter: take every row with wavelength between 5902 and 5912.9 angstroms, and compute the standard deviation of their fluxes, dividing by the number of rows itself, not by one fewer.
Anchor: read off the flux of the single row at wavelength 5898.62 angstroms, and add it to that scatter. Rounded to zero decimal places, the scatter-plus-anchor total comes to 33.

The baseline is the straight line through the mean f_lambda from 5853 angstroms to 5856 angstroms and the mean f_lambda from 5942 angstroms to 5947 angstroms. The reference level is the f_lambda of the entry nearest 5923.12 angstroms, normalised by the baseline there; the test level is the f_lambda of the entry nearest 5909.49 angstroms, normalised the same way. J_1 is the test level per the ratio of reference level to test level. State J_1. 1.7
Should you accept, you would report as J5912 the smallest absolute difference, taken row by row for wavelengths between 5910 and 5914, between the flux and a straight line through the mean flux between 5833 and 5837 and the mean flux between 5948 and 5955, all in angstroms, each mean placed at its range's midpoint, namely 4.5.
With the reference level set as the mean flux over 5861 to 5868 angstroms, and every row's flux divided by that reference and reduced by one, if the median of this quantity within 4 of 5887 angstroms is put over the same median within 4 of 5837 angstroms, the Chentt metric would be 1.7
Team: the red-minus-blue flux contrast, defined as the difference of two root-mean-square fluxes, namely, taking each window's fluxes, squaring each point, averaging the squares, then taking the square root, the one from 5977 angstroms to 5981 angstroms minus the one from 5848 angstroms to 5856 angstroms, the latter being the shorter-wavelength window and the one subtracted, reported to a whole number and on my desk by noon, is 1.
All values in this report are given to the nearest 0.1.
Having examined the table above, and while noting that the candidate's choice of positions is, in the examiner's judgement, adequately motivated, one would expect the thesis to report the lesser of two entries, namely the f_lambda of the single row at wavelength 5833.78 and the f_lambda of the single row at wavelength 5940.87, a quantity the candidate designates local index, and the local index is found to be 26.8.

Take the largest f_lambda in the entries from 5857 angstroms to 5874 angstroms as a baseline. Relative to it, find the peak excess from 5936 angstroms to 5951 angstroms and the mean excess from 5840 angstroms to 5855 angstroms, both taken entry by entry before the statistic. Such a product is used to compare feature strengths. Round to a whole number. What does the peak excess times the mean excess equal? -55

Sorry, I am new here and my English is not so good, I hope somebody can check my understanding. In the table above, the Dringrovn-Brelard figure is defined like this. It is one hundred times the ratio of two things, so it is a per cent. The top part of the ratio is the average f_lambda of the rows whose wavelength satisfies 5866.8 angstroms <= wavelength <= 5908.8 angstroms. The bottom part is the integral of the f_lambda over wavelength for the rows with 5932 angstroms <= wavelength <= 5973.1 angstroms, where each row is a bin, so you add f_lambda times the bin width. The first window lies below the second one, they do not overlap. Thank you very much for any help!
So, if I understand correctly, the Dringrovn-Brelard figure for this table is 2.3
